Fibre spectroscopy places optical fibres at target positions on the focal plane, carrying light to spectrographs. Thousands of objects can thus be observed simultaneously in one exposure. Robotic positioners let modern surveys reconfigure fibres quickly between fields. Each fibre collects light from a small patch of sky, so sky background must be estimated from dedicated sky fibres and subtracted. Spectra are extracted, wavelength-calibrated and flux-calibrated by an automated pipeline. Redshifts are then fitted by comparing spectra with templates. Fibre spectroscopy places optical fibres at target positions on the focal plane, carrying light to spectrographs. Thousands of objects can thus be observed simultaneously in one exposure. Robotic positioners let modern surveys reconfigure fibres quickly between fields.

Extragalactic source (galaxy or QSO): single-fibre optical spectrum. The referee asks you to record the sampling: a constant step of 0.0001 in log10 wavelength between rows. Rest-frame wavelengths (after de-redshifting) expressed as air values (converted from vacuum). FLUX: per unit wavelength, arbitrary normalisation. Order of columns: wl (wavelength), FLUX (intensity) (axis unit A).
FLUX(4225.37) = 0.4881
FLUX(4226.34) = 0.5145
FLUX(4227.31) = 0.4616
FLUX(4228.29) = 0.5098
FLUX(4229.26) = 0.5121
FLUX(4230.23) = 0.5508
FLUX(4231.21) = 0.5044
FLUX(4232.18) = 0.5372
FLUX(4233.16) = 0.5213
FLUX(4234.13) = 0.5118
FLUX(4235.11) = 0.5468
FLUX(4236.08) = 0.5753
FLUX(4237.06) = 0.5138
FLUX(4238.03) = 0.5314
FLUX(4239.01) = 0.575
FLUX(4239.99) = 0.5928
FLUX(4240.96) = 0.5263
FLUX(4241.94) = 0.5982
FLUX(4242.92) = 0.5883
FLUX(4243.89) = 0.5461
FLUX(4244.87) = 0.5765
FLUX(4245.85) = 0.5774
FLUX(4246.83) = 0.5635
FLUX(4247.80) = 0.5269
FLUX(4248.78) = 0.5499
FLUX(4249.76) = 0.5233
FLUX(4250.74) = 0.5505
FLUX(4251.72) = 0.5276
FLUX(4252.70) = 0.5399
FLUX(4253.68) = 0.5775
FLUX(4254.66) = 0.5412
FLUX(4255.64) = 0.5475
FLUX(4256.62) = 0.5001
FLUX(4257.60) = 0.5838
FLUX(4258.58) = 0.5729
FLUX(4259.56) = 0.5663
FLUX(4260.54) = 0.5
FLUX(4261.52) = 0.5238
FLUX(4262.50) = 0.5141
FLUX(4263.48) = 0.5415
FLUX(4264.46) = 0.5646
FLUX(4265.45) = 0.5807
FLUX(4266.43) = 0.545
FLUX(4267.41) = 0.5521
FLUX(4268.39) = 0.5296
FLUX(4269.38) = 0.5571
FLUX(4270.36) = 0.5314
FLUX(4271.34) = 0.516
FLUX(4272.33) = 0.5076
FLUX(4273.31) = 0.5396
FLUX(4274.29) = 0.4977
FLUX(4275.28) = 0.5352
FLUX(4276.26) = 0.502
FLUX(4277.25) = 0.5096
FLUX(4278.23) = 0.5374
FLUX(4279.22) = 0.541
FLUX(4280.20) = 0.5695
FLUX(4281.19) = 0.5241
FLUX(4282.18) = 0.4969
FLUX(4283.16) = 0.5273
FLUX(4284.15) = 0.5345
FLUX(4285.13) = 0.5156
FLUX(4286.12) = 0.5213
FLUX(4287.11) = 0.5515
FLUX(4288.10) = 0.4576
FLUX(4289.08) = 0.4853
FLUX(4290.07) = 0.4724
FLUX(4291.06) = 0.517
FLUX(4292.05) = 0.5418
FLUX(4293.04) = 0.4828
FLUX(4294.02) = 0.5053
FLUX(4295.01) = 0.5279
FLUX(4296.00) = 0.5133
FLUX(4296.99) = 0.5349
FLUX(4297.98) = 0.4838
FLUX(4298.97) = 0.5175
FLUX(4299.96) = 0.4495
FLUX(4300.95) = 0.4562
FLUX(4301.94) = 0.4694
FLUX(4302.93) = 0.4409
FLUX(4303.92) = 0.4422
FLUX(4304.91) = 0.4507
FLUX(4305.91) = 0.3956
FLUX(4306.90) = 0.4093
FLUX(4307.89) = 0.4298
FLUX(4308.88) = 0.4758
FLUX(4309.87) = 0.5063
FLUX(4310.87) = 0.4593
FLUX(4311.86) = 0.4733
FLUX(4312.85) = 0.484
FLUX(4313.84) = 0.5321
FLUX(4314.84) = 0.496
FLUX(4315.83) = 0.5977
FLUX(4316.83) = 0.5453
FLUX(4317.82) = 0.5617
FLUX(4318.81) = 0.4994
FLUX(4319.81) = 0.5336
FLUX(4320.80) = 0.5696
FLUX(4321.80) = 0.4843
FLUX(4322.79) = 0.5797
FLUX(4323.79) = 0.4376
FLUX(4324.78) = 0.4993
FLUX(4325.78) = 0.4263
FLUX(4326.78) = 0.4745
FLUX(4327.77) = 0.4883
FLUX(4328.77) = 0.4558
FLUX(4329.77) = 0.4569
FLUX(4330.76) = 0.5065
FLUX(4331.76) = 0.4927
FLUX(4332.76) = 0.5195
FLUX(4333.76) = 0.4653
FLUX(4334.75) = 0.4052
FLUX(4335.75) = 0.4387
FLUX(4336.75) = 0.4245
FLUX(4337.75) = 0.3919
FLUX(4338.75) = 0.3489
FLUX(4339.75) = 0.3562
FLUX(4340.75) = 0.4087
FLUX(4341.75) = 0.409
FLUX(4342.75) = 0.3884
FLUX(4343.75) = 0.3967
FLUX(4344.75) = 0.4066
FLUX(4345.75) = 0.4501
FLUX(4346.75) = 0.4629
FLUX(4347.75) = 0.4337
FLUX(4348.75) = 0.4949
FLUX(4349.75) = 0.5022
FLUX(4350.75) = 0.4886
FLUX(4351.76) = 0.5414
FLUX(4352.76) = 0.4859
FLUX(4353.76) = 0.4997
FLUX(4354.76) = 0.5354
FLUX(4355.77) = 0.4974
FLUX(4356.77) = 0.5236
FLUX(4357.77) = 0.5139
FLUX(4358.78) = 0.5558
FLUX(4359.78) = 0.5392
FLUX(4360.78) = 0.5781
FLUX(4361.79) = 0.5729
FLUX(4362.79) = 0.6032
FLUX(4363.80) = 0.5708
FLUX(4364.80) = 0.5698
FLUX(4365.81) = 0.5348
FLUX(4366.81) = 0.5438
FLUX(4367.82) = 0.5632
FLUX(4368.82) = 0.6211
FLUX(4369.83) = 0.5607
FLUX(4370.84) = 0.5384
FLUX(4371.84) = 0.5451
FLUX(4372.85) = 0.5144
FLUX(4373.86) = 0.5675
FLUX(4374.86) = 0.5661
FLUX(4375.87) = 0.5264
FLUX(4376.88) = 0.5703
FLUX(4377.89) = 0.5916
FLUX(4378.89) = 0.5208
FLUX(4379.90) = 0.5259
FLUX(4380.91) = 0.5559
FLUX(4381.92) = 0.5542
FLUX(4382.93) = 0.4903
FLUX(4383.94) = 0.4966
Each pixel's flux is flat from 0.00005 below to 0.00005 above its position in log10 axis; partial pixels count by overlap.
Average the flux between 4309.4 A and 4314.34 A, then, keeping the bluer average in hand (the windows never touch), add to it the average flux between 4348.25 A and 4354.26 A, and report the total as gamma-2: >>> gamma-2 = 0.99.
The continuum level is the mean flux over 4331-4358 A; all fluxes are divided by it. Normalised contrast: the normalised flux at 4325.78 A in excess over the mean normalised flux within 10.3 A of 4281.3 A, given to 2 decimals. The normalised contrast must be -0.20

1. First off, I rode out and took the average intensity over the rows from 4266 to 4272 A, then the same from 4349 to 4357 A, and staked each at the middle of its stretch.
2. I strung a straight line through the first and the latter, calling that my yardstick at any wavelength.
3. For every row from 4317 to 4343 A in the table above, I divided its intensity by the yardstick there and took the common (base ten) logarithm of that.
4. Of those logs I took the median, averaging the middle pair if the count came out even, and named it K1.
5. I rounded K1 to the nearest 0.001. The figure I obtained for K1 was -0.049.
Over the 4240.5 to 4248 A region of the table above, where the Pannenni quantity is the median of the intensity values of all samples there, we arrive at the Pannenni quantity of 0.570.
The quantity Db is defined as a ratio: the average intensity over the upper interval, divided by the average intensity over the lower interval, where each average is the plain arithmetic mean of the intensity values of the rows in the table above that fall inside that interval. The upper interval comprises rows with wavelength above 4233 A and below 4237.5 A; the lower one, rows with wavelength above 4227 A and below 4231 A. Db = 1.05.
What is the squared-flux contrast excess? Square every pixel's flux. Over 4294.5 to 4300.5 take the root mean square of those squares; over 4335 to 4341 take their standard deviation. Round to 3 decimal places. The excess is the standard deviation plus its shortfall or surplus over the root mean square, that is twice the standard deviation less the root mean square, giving -0.205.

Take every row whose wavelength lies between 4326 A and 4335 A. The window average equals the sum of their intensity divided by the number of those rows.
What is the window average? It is 0.47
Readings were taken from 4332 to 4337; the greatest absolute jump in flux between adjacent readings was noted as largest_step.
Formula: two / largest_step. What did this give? 33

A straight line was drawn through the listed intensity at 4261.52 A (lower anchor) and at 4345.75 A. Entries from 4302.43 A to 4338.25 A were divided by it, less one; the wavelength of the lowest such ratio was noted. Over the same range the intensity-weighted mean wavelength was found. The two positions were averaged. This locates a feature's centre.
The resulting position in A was 4313.1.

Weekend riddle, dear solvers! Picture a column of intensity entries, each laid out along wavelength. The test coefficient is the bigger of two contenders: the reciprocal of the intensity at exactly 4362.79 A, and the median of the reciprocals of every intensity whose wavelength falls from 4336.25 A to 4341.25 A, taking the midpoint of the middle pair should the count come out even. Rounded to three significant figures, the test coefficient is 2.55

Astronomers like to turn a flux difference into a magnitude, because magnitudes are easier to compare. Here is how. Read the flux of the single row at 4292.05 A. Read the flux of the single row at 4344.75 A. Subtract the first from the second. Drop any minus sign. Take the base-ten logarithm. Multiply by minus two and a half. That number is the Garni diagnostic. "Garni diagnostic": 2.2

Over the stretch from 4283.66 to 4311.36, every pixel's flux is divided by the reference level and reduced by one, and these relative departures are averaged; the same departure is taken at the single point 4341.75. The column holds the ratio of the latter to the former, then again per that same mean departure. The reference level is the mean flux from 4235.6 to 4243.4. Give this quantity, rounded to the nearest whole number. -14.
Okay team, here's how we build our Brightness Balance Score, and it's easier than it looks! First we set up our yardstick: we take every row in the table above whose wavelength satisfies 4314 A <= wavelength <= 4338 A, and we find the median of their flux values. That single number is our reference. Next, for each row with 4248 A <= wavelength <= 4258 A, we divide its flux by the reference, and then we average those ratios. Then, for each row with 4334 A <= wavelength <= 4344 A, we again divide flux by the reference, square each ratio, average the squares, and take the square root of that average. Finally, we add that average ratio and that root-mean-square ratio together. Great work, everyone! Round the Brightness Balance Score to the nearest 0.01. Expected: 1.92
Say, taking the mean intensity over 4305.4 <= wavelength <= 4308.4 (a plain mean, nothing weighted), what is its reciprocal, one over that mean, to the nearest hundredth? 2.43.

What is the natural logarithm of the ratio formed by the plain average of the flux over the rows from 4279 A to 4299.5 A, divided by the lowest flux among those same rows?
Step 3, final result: 0.12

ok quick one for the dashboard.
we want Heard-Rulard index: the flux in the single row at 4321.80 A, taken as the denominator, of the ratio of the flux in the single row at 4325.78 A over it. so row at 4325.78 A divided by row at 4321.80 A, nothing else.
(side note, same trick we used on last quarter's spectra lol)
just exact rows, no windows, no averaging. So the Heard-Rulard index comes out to 0.88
